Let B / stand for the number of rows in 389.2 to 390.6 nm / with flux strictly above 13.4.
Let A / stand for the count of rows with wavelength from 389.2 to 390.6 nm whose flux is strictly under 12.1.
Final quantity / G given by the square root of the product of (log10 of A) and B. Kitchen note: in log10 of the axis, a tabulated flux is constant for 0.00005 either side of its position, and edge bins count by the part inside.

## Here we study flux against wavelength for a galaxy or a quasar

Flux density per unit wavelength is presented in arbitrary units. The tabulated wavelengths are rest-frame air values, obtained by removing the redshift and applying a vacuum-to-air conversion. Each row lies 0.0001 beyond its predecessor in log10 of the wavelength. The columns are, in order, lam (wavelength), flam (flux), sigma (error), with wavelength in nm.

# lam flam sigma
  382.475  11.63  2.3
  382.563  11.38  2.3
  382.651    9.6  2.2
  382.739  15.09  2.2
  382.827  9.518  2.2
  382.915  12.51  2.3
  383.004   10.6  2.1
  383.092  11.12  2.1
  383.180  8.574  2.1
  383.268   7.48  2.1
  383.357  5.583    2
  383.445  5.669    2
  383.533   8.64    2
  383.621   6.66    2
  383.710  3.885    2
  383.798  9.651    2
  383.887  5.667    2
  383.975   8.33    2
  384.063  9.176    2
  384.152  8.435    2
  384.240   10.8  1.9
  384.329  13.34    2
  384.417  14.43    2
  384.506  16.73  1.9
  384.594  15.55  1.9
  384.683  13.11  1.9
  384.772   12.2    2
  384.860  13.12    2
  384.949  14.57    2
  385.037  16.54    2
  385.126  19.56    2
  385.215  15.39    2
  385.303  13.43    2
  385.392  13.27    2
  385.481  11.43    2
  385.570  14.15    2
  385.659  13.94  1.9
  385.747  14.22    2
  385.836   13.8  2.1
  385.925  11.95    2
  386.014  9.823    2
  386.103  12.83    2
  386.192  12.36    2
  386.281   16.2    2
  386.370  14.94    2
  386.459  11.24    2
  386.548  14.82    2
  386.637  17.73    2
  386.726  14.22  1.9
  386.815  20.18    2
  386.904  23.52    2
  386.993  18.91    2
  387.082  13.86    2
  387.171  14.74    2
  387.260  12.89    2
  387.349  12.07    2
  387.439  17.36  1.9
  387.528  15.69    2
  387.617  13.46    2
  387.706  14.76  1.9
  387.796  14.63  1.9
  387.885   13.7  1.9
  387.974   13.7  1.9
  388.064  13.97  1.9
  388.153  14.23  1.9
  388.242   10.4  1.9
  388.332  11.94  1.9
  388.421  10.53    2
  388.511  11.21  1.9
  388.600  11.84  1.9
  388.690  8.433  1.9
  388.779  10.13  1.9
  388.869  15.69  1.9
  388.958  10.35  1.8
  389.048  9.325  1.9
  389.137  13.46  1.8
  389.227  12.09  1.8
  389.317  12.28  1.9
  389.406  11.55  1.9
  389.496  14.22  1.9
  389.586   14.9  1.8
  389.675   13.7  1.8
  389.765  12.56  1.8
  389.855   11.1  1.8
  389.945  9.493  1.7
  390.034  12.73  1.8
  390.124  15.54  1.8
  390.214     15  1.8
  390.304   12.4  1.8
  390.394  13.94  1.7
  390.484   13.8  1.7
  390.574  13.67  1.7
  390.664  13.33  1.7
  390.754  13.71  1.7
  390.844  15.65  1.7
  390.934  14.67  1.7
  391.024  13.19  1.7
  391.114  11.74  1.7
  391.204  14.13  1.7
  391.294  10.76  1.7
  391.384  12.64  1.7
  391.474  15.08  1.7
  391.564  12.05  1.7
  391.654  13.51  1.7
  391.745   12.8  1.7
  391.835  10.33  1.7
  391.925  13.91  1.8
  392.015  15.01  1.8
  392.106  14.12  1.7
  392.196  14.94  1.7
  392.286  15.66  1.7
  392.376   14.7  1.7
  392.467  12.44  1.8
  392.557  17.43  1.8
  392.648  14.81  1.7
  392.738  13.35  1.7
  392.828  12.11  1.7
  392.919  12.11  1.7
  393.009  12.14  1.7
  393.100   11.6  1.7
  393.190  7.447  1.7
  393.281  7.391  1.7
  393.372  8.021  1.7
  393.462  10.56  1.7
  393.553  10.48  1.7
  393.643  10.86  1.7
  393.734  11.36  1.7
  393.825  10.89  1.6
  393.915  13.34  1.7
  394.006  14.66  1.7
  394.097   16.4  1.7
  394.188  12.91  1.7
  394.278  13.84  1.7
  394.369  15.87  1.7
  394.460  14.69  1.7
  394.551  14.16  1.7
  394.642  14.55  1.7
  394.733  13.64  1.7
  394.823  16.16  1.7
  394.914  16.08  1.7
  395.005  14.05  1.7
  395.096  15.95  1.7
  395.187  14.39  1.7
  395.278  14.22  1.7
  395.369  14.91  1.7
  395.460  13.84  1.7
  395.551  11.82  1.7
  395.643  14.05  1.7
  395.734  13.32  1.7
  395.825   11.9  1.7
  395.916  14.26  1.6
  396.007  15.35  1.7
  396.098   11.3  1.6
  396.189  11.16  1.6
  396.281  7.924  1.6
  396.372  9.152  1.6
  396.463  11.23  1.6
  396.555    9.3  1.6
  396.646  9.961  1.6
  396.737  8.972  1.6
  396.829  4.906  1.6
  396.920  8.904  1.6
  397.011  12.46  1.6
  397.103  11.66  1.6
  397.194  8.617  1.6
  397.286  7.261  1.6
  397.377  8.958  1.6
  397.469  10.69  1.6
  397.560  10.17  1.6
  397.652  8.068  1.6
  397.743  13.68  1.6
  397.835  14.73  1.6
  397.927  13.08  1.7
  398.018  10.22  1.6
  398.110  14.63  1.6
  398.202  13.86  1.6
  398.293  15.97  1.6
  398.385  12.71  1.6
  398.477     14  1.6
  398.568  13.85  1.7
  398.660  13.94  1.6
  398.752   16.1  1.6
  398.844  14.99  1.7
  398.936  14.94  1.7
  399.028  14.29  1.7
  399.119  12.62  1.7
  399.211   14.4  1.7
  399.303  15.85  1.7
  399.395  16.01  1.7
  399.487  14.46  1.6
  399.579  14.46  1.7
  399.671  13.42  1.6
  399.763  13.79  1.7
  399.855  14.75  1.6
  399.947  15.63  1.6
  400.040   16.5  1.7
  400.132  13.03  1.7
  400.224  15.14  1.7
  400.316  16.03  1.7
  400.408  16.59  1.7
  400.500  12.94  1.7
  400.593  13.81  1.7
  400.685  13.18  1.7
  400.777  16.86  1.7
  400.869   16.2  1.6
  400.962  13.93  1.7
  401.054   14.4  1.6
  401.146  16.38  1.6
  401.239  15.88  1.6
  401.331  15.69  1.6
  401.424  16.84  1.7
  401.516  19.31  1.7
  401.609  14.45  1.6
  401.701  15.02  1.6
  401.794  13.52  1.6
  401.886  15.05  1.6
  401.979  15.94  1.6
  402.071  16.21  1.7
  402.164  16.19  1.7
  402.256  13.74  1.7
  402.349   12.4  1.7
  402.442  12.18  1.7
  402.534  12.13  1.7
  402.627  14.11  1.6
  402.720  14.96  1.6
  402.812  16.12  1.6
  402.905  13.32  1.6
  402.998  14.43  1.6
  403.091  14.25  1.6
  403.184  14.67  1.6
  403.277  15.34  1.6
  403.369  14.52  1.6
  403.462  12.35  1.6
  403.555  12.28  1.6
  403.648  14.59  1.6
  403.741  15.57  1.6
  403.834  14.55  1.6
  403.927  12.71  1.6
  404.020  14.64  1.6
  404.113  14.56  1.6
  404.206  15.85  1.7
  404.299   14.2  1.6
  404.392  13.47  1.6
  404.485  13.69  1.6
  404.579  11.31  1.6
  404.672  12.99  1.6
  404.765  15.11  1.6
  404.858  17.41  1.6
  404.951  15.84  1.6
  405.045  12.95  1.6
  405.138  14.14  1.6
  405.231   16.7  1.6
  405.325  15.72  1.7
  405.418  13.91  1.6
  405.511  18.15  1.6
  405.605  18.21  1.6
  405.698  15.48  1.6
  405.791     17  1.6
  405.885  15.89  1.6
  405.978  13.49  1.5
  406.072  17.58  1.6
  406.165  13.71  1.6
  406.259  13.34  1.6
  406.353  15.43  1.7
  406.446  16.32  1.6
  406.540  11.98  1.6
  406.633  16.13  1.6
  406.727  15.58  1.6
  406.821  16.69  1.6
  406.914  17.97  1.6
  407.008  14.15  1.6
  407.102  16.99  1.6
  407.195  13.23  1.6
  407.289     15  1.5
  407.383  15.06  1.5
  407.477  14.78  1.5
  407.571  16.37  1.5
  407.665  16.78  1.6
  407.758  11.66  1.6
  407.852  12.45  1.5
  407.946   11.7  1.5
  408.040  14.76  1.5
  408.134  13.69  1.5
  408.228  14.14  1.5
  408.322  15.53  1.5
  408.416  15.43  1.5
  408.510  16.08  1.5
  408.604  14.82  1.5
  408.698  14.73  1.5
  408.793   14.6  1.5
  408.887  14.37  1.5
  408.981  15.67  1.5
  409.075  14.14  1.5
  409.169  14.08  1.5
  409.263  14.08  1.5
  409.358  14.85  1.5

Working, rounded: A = 4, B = 8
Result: 2.19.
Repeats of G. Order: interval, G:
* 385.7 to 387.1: 2.29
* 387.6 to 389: 2.69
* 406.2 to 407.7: 0.00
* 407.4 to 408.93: 1.98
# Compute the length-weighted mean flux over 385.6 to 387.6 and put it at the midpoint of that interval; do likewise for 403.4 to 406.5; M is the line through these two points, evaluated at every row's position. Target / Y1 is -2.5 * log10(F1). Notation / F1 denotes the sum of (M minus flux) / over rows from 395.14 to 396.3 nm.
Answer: -3.5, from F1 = 24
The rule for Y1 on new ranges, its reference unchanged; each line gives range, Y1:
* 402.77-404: -2.2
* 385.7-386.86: -2.4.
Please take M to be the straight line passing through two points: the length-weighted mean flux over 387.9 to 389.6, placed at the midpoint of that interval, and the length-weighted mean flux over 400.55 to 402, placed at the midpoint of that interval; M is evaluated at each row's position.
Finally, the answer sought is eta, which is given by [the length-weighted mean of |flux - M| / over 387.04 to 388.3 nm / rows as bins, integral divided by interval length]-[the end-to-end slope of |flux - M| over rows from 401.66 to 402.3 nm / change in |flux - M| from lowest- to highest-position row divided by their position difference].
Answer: -0.2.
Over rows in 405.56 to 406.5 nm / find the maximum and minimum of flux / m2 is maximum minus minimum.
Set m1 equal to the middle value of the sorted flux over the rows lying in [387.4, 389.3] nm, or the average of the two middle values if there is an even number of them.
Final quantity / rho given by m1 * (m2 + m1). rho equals 247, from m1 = 13.5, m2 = 4.9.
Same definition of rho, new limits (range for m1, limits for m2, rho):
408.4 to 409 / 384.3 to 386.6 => 364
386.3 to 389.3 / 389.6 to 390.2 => 271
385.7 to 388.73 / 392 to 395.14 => 330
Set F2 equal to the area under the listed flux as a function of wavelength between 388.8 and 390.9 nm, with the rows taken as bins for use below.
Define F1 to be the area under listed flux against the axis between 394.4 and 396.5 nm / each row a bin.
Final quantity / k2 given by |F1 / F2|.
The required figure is 1.03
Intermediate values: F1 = 28.2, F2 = 27.4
